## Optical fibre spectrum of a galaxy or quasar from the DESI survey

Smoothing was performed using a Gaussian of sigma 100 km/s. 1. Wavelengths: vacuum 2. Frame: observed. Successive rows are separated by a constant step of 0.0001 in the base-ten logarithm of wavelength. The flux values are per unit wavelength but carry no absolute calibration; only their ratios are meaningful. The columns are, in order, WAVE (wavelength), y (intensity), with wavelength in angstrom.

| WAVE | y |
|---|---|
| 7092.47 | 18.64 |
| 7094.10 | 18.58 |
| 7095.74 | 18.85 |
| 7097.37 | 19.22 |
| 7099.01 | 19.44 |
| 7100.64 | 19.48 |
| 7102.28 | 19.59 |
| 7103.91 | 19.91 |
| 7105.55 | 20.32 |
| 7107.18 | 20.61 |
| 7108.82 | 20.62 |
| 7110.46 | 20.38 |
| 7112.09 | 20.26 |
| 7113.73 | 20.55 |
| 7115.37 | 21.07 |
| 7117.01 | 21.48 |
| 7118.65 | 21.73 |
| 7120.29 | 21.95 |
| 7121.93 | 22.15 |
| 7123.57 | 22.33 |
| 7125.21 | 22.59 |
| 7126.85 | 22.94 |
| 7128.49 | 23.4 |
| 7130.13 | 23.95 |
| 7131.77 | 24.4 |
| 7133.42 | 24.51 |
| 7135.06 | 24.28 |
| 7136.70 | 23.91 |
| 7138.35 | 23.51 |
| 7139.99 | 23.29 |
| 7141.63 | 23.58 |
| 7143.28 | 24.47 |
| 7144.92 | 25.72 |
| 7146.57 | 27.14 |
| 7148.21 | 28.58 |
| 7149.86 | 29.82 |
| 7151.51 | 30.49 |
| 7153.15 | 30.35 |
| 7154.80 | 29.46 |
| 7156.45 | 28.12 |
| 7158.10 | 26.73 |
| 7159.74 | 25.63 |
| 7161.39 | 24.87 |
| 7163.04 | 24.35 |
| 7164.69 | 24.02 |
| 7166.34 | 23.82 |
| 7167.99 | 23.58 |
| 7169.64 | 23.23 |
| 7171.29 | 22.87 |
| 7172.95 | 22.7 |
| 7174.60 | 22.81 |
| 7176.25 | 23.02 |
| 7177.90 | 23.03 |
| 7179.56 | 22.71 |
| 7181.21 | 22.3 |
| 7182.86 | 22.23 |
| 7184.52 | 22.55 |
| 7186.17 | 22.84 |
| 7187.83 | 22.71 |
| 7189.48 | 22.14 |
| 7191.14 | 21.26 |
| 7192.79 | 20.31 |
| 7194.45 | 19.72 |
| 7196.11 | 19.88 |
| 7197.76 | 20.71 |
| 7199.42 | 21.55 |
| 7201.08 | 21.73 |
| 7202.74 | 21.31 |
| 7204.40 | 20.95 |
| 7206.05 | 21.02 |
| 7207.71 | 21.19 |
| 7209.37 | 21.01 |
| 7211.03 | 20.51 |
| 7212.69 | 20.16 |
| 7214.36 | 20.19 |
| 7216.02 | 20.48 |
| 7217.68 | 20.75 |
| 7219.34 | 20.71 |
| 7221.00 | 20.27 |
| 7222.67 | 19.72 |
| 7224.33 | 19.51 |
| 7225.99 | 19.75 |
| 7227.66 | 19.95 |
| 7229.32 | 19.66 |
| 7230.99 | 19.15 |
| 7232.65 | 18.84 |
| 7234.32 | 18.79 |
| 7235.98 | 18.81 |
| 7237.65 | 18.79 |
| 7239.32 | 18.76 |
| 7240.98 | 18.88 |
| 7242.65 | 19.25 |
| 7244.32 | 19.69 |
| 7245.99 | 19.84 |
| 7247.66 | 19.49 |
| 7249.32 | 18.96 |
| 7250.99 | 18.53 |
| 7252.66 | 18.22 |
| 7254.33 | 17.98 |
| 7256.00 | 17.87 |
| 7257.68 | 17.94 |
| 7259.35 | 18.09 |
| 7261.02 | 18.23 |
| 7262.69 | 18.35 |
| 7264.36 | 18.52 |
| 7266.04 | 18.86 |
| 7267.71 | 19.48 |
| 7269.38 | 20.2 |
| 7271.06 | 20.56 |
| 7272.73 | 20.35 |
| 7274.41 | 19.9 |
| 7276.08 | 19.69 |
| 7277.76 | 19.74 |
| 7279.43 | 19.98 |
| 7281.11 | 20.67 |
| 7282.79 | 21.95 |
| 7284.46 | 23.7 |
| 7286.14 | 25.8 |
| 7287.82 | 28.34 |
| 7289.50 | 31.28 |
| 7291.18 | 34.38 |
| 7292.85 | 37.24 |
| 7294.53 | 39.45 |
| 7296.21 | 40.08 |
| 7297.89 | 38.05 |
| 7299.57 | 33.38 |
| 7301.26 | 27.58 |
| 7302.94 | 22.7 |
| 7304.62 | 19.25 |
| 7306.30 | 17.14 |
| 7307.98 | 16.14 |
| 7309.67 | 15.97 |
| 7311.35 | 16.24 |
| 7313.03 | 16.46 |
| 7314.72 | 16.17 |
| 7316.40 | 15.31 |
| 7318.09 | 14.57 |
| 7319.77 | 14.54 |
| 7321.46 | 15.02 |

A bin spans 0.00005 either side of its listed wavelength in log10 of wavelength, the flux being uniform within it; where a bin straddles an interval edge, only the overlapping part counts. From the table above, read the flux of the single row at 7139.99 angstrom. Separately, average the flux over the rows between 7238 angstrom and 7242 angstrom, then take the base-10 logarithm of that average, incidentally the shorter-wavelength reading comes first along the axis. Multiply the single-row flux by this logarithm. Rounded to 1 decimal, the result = 29.7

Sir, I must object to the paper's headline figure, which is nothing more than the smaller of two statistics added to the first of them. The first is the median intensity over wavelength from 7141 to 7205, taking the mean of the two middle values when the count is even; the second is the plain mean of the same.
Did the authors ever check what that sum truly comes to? 46.0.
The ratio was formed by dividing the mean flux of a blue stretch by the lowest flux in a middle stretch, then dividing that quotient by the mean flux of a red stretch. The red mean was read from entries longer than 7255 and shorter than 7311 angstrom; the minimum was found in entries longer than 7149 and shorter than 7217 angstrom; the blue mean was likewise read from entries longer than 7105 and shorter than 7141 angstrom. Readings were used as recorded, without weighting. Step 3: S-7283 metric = 0.048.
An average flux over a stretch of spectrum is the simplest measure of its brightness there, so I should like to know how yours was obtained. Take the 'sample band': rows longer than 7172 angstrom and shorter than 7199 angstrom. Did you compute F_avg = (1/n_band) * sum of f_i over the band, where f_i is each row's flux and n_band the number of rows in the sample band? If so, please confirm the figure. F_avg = 21.9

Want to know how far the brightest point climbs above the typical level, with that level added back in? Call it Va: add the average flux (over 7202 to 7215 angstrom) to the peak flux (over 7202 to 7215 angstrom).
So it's 42.1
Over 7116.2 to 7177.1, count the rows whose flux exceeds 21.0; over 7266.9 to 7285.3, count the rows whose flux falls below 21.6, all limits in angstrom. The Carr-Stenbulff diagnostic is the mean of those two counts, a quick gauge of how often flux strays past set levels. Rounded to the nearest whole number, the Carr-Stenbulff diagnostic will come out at 23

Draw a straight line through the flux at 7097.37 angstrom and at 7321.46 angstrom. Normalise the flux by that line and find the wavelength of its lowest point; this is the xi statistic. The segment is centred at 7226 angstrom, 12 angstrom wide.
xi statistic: 7230.99 angstrom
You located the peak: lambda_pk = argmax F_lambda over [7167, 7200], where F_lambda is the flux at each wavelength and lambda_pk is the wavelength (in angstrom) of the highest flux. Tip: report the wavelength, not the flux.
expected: 7167.99 angstrom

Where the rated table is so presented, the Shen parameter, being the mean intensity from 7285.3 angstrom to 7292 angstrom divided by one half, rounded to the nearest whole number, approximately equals 60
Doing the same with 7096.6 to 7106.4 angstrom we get 39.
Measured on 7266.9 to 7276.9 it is 40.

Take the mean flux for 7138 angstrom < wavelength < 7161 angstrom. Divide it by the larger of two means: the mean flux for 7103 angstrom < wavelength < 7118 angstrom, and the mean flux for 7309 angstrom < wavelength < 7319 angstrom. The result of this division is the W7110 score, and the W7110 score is 1.31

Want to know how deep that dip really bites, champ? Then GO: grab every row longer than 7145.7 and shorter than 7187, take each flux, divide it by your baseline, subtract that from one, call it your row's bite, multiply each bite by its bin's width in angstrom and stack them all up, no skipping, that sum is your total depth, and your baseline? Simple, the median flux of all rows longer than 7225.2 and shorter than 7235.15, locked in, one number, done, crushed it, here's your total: -12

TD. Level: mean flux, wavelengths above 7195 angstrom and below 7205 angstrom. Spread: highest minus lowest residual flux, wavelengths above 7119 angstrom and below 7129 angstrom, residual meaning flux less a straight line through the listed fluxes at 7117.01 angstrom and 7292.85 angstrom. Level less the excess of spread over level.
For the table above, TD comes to 41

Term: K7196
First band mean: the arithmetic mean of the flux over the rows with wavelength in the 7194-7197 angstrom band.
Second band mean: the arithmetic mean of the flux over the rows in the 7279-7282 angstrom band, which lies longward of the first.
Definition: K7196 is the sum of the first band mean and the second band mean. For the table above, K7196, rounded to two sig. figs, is 40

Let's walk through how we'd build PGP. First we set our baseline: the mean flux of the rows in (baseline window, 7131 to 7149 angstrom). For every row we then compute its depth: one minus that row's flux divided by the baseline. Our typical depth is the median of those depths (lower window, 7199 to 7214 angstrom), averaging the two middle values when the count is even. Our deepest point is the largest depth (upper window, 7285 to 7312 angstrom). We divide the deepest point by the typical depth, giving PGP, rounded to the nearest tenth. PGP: 2.3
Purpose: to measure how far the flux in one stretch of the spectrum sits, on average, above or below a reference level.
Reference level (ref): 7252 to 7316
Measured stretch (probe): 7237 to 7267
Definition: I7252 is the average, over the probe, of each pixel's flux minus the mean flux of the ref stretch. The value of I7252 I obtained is -4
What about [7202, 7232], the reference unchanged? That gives -2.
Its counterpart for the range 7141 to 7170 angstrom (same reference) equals 4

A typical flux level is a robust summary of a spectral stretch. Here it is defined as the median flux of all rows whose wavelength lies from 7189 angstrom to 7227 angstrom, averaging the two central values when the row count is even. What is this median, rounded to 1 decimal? 20.7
